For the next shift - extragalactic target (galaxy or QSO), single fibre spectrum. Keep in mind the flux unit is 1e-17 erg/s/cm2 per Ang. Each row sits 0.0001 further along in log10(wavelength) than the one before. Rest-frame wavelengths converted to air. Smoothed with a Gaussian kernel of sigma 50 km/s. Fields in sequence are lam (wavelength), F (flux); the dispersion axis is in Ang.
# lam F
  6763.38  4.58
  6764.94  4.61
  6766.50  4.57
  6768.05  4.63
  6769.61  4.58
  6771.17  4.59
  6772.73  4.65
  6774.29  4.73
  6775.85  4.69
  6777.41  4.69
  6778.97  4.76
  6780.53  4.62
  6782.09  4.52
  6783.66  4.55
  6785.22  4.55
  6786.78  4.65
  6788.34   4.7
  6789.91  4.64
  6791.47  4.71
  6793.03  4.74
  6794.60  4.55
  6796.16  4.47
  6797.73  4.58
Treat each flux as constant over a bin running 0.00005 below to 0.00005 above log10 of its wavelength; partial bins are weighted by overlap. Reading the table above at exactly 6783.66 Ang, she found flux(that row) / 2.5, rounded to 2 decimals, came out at 1.82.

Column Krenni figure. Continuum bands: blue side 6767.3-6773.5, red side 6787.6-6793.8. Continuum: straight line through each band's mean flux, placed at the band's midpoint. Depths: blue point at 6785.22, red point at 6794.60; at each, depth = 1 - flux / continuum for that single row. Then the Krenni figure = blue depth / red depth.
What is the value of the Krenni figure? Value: 0.8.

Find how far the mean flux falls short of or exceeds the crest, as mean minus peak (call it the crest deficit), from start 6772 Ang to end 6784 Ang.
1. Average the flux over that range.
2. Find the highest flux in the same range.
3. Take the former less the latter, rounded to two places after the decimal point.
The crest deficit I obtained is -0.11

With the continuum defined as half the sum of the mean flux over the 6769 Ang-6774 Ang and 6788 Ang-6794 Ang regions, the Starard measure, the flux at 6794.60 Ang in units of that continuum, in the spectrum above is 0.978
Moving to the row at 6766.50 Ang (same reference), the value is 0.982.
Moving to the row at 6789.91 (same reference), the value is 0.997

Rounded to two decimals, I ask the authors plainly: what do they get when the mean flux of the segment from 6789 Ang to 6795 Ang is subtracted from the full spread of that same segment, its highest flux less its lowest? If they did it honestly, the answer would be -4.47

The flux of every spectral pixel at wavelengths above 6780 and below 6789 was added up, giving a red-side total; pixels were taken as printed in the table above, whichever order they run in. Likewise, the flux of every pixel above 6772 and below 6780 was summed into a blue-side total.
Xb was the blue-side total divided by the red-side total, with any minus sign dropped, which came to 0.85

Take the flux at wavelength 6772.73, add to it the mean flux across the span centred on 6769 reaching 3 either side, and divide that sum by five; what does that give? 1.85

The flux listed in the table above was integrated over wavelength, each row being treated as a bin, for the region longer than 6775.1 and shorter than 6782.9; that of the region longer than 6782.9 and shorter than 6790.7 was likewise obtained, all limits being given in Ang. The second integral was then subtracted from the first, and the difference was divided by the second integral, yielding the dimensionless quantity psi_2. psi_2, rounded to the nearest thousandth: 0.007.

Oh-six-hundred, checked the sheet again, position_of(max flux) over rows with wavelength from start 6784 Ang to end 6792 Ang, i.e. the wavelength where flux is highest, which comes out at 6791.47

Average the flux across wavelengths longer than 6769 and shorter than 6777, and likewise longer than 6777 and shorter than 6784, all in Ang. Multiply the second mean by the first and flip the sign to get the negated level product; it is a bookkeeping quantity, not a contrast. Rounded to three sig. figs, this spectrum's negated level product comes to -21.5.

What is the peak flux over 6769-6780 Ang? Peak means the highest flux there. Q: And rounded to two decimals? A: 4.76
